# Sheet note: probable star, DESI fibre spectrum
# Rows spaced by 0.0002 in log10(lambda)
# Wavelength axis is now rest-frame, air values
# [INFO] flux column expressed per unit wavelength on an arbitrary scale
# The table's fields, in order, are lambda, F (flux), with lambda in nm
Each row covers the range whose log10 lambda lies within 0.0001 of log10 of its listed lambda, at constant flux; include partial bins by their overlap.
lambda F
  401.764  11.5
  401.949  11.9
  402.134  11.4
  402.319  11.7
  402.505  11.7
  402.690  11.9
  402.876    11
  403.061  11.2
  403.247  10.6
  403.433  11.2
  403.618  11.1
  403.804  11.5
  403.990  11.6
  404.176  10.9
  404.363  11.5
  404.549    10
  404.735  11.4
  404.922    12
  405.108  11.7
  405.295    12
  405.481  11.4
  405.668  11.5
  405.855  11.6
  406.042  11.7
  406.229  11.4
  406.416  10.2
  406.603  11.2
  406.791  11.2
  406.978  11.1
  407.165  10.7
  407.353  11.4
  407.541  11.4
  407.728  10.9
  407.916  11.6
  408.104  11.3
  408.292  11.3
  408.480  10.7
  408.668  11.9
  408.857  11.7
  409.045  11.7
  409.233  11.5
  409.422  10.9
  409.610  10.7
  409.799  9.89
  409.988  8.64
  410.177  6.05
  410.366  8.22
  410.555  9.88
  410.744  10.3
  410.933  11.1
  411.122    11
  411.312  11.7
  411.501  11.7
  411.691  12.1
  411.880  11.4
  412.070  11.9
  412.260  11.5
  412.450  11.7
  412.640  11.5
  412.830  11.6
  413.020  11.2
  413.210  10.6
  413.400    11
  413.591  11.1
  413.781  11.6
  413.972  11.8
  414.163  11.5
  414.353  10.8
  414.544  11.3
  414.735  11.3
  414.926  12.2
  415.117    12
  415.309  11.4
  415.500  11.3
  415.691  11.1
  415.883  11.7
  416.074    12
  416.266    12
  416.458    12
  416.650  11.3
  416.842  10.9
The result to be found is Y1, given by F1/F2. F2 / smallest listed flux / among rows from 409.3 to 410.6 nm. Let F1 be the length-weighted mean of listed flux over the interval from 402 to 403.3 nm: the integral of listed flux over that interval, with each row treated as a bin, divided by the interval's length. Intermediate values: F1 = 11.4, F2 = 6.05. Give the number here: 1.9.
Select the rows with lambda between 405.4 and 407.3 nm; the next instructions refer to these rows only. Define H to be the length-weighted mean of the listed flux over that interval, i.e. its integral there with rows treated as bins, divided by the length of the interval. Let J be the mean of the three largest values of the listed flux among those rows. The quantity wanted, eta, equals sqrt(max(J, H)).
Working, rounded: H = 11.20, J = 11.6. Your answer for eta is 3.41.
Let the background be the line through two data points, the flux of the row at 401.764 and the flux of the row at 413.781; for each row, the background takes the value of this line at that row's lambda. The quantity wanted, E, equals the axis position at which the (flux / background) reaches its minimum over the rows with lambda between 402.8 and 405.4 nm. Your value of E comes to 404.549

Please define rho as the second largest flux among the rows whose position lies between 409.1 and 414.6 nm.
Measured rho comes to 11.9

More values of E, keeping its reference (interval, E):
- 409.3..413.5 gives 410.177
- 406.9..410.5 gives 410.177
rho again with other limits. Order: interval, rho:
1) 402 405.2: 11.9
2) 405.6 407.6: 11.6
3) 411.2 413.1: 11.9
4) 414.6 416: 12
